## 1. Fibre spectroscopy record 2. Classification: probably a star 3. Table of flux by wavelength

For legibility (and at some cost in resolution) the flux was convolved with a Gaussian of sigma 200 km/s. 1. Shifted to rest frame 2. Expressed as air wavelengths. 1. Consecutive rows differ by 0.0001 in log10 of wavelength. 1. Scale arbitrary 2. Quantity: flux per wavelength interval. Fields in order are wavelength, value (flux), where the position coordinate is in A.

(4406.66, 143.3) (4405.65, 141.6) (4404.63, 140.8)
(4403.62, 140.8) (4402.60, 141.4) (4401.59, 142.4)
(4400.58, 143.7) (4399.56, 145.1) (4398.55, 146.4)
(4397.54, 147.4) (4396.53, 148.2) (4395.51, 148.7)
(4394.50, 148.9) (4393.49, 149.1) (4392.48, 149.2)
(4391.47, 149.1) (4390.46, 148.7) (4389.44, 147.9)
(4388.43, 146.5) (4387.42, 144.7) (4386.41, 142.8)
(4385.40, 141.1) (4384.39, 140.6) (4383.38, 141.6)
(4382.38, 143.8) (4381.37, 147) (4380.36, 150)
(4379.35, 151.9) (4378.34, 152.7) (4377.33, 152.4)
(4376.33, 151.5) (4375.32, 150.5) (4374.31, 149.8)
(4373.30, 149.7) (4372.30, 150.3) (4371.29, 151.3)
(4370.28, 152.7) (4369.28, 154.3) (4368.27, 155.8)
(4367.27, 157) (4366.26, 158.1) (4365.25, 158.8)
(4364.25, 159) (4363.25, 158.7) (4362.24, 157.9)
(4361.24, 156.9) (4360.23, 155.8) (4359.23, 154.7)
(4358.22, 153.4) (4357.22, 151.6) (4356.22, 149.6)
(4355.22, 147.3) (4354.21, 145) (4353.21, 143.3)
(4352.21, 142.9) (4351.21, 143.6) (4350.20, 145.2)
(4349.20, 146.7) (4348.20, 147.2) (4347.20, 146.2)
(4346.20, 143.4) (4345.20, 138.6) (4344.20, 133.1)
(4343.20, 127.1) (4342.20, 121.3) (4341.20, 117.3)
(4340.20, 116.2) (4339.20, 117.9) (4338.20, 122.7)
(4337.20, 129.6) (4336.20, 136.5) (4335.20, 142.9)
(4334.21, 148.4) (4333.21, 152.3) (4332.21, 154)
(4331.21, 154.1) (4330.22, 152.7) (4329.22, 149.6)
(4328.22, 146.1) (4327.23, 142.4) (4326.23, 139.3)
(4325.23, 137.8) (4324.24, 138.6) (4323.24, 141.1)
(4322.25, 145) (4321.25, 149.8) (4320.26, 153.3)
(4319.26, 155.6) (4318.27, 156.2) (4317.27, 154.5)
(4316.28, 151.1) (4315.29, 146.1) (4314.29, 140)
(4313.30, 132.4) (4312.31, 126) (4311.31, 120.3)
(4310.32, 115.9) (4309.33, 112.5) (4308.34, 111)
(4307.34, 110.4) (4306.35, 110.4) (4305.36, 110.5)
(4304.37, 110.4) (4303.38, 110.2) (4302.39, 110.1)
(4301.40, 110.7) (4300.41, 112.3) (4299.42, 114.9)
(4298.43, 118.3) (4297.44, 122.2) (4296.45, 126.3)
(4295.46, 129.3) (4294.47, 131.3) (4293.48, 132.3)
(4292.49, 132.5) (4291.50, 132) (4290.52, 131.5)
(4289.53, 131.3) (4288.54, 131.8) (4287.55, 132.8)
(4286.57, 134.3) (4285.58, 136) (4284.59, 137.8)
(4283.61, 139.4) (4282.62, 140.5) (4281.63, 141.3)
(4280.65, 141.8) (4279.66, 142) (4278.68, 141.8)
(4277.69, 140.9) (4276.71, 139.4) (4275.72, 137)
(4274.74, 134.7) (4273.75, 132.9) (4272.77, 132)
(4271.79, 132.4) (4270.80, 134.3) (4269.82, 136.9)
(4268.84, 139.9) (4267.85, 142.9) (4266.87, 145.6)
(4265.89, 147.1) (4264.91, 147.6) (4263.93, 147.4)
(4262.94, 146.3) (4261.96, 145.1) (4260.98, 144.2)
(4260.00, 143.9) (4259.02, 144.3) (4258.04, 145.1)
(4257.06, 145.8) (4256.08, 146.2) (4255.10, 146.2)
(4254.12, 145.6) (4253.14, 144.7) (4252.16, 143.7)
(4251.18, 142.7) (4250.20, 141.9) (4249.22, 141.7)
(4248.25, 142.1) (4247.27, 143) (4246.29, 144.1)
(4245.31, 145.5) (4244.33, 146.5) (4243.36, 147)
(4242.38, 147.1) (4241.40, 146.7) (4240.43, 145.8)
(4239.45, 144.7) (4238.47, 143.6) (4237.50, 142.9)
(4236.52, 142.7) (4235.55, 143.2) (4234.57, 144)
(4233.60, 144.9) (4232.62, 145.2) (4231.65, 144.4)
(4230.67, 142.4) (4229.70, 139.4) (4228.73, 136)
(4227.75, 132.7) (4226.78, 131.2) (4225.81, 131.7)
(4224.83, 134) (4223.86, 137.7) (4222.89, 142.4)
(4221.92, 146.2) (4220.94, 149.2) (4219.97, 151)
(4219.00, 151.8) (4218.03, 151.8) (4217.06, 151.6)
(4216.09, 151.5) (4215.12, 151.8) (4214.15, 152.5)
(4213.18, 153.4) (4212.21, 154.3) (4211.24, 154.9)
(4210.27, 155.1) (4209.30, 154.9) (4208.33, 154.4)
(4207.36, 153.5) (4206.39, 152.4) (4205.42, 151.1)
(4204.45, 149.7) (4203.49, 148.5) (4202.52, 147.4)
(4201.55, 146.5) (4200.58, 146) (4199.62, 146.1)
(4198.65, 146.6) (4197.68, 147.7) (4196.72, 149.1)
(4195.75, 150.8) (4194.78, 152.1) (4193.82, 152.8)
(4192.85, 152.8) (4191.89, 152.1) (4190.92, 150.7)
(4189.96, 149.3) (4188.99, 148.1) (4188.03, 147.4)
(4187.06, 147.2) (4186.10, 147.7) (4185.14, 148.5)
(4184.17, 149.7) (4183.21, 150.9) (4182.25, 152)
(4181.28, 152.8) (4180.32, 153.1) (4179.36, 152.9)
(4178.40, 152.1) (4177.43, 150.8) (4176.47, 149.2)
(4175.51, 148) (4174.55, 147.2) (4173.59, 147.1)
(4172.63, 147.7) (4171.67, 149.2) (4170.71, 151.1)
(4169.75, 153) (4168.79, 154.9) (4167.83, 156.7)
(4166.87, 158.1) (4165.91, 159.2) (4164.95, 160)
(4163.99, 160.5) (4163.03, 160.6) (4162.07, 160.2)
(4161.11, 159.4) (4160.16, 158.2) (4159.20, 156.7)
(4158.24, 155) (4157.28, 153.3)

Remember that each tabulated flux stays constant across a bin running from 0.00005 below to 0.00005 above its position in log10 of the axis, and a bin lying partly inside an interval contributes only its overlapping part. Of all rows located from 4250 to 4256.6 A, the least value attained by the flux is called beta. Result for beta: 141.9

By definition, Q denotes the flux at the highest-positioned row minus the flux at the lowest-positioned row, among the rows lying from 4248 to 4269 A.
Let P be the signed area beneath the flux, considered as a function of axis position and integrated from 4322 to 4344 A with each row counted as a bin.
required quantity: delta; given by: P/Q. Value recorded -1377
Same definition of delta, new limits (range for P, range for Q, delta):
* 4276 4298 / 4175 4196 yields 1060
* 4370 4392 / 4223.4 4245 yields 370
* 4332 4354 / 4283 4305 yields -104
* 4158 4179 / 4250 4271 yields -426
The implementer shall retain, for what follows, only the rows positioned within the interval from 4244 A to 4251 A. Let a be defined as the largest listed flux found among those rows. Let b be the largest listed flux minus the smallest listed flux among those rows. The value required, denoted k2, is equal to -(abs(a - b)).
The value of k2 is -142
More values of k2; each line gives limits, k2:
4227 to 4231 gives -133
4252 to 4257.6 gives -144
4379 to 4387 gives -141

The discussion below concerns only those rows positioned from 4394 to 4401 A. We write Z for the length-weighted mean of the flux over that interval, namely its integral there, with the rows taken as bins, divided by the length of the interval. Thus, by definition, 147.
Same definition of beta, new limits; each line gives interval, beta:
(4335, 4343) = 116.2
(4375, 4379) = 150.5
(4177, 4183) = 150.8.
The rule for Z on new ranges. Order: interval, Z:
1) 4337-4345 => 123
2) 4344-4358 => 145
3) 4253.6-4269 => 145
